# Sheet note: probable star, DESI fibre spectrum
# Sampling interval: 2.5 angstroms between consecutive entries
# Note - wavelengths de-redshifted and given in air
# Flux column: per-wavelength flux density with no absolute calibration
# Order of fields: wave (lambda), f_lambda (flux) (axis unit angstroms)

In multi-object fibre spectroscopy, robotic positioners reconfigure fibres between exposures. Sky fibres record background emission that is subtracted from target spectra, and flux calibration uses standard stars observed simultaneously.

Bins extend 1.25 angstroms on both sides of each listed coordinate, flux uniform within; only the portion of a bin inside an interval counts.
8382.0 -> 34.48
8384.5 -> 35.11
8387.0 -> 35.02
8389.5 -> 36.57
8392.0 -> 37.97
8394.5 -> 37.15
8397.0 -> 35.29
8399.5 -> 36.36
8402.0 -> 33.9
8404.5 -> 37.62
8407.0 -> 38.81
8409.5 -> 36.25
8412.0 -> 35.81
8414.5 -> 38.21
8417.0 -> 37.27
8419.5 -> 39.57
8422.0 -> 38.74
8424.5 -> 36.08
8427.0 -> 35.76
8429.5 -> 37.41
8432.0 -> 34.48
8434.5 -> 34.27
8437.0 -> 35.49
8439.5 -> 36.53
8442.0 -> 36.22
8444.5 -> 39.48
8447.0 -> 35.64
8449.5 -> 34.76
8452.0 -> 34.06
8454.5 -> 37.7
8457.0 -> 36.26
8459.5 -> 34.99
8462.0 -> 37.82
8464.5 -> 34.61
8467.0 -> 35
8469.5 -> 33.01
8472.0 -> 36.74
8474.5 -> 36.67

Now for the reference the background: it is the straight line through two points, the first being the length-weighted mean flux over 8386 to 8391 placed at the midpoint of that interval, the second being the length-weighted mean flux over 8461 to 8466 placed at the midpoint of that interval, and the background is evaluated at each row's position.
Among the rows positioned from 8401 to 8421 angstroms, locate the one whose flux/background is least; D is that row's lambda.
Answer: 8402.0 angstroms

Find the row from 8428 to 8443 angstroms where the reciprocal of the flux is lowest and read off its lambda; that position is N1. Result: 8429.5 angstroms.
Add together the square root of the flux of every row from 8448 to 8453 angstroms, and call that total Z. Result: 11.7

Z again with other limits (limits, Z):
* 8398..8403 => 11.9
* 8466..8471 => 11.7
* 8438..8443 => 12.1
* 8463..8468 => 11.8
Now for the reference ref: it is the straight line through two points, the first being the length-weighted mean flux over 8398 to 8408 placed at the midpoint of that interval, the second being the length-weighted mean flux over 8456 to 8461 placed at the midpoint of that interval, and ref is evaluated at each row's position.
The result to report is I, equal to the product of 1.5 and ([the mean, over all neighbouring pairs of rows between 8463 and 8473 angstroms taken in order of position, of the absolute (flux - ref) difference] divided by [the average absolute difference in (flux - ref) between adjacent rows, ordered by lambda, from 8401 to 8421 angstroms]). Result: 1.6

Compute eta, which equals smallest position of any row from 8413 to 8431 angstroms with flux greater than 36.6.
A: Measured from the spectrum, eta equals 8414.5 angstroms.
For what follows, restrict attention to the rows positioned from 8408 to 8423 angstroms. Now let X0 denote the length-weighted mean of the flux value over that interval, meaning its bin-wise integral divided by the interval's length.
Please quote 37.6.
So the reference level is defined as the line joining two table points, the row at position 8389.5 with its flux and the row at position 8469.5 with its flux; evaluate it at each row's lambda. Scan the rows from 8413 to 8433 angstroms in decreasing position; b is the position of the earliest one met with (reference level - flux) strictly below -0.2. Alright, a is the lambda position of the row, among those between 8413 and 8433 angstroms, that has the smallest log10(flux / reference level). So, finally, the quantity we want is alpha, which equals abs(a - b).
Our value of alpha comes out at 2.5 angstroms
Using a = 8432.0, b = 8429.5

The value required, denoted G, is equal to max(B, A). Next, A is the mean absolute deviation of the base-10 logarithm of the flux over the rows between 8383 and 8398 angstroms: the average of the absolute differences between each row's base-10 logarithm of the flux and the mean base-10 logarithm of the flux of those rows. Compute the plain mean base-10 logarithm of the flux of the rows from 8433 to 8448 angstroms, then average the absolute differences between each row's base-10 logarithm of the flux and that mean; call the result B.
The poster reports 0.0136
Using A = 0.013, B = 0.0136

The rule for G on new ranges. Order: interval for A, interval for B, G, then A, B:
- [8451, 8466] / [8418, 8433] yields 0.0184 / 0.016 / 0.0184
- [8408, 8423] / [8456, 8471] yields 0.0143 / 0.014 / 0.0143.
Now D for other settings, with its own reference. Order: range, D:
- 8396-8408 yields 8402.0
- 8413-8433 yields 8432.0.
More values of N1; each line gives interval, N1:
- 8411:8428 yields 8419.5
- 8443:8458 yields 8444.5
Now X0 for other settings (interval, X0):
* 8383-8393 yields 36.1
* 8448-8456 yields 35.5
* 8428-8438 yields 35.4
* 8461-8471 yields 35.1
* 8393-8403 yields 35.8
